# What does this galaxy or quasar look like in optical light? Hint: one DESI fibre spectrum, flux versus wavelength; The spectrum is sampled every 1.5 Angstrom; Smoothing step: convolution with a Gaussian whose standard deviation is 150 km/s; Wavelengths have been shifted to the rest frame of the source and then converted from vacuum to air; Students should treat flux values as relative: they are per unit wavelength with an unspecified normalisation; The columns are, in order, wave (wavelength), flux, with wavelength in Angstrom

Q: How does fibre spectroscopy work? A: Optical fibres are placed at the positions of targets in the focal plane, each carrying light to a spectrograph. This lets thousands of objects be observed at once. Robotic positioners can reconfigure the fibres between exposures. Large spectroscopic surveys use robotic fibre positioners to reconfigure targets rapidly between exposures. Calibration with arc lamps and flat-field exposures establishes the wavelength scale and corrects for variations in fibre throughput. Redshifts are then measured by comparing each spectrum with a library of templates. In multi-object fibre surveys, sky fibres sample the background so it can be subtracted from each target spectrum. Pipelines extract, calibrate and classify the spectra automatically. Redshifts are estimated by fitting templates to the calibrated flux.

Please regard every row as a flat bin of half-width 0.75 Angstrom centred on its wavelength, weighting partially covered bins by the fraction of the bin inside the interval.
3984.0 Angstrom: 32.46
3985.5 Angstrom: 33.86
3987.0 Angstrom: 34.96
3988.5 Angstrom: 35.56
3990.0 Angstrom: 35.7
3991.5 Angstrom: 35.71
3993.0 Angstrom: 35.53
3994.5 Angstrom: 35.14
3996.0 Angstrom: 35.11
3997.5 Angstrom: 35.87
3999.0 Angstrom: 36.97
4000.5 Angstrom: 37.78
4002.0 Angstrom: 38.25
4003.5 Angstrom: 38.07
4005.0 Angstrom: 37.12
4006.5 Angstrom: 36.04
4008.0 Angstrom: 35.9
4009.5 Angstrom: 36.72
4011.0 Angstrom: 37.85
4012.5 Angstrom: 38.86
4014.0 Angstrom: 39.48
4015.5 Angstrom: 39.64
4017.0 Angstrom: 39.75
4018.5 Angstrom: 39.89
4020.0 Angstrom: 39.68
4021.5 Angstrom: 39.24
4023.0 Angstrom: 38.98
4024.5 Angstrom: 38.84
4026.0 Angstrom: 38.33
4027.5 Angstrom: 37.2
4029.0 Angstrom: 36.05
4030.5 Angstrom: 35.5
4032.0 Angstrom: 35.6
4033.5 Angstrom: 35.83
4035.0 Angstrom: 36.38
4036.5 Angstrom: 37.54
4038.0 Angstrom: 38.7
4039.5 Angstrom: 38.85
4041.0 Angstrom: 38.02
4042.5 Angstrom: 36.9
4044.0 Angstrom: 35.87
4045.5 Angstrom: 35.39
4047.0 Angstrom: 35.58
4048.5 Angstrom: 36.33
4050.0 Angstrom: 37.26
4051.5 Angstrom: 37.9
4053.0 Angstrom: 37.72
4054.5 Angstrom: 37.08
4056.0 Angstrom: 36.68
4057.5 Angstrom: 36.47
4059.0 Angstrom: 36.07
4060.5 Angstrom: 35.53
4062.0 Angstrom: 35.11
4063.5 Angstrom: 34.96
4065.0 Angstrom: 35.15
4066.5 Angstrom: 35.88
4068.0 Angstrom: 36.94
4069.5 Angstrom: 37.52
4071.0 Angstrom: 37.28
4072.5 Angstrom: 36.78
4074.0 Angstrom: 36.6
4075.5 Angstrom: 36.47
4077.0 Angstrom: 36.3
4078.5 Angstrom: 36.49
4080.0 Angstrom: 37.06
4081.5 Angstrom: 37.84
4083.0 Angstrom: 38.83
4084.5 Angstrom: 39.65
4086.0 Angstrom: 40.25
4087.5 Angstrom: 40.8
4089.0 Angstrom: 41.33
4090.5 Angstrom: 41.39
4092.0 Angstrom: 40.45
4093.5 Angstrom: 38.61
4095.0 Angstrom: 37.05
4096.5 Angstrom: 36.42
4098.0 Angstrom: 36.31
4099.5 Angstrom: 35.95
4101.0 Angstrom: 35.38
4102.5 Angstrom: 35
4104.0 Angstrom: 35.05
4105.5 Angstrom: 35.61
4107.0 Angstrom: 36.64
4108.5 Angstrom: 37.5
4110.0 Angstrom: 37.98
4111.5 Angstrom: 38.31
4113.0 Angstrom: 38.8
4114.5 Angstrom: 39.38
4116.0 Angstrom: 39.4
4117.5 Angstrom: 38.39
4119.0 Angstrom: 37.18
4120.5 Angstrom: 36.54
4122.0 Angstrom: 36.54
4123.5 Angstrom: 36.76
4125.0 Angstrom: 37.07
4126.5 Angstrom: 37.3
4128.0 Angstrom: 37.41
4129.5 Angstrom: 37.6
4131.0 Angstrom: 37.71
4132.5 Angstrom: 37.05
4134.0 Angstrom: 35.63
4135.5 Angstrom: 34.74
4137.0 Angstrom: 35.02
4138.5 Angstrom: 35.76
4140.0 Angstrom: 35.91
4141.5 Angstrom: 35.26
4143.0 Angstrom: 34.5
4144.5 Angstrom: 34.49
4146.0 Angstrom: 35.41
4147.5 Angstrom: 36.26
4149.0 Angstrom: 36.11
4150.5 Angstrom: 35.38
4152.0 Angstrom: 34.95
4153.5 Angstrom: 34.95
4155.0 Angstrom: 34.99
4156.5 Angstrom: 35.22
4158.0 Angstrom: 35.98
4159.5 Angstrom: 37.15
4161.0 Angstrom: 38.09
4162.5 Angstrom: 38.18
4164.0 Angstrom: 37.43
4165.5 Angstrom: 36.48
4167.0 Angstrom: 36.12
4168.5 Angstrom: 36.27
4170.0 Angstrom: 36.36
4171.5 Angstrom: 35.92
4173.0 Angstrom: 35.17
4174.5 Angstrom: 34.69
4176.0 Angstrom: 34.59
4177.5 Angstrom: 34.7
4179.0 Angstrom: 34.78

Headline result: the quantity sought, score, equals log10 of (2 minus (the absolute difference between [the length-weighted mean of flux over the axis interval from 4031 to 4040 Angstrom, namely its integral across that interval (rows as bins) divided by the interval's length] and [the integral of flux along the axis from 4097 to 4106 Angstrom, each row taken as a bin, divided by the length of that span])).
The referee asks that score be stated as -0.29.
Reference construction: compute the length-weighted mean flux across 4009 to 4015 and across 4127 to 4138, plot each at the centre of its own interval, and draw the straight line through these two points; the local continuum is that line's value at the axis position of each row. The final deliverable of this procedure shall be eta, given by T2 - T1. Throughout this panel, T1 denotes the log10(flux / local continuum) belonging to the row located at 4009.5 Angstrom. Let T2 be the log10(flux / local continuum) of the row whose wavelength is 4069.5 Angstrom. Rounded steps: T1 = -0.019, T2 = 0.001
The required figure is 0.02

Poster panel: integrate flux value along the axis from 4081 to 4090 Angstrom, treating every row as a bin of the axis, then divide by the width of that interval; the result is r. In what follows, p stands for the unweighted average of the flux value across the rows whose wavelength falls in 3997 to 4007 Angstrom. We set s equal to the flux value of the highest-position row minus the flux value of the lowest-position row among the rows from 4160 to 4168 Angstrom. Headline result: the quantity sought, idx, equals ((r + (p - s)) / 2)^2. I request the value 1561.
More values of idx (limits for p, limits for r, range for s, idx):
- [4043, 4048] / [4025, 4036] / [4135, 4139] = 1263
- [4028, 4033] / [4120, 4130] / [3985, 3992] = 1257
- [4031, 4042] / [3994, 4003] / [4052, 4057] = 1403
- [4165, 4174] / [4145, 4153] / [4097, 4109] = 1240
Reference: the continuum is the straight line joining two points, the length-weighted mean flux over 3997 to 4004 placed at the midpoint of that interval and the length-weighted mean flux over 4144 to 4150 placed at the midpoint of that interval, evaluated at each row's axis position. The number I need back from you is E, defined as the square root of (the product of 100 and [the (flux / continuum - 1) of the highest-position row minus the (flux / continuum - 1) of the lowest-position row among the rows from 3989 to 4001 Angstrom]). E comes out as 2.4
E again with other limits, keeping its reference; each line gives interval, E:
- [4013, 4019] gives 1.1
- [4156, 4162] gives 2.9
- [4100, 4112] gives 2.9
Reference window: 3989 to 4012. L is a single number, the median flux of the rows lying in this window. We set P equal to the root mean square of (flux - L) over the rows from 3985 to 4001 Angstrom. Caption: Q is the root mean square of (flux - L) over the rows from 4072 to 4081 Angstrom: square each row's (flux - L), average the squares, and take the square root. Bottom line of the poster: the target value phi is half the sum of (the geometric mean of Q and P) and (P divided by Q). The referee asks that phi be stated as 1.2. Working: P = 1.05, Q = 0.6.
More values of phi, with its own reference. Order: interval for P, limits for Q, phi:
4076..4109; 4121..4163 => 2.0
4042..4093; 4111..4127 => 1.6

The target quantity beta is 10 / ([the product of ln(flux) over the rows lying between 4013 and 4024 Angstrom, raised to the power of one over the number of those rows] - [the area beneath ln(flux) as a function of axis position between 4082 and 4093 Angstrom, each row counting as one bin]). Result -0.270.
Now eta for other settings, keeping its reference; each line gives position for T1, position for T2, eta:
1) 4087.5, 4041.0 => -0.04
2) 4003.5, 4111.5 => 0.02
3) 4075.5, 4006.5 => -0.02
